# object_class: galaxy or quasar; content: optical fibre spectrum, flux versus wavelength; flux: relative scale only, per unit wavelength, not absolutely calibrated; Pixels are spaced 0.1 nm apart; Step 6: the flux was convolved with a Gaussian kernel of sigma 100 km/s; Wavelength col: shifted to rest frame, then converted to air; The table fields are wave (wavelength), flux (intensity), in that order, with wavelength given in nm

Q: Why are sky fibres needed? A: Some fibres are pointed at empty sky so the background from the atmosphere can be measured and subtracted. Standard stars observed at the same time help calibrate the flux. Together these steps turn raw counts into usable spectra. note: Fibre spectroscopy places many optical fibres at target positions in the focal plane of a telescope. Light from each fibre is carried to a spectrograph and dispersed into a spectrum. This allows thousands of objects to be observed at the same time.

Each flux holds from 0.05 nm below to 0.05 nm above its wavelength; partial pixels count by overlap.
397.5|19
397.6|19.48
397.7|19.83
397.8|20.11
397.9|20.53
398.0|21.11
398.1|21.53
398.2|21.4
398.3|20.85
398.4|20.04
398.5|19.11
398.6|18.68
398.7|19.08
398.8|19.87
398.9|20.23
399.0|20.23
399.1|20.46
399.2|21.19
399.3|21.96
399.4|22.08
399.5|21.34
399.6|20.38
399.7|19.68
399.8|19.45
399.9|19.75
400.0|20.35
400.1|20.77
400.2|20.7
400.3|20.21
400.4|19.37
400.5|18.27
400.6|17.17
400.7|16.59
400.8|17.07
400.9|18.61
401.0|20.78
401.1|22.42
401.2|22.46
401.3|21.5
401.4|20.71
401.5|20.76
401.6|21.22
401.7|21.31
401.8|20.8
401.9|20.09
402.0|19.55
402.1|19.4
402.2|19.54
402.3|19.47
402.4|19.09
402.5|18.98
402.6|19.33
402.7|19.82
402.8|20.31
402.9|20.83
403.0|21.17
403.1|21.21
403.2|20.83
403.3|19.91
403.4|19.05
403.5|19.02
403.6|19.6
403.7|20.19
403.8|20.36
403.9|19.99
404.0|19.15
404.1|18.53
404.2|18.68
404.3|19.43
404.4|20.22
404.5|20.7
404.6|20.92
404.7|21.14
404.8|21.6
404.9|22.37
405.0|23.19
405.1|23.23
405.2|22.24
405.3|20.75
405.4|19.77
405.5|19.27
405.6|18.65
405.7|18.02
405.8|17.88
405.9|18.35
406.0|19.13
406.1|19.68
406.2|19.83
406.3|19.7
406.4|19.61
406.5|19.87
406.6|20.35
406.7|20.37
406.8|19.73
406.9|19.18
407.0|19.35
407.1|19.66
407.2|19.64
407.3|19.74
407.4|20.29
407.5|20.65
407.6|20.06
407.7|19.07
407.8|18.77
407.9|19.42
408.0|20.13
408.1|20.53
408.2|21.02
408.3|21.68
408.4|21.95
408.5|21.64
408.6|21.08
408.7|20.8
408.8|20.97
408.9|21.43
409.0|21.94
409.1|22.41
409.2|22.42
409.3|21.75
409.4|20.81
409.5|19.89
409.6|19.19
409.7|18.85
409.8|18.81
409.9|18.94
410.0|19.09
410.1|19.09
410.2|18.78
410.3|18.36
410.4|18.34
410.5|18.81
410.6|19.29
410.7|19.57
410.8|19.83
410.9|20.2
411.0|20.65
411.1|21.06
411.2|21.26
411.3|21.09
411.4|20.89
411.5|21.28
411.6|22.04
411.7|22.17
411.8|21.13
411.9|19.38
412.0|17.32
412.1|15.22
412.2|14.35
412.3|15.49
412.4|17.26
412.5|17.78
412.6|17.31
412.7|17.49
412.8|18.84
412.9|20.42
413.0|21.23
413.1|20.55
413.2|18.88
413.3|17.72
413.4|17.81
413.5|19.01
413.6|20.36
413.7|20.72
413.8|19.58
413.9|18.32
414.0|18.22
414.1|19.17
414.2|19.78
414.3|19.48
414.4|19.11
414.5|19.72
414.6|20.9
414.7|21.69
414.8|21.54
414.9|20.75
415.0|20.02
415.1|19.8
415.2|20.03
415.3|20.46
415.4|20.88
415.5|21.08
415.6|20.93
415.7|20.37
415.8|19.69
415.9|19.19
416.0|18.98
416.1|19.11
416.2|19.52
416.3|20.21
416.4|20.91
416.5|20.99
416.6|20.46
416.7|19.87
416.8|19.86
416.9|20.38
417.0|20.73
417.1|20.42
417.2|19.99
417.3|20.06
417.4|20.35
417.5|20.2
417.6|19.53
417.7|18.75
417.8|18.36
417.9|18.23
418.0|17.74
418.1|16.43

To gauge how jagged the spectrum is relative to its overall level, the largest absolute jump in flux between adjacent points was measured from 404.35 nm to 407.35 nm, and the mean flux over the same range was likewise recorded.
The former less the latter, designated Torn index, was -18.6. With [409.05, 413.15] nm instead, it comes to -17.4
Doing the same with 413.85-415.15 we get -18.7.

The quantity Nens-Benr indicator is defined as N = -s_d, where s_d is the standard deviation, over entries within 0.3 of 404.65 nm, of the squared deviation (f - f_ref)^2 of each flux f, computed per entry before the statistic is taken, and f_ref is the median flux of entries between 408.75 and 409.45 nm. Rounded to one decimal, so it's -0.8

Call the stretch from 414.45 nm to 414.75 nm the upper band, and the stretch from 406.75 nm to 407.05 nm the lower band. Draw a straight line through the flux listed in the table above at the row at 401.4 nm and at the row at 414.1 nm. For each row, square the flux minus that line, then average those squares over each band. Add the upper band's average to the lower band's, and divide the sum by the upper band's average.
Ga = 1.1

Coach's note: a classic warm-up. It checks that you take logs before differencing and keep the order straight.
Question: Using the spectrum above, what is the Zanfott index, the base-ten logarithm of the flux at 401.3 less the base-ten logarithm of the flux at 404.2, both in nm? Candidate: 0.06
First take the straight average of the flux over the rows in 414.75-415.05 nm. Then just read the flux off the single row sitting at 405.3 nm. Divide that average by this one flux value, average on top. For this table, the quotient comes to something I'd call 1.00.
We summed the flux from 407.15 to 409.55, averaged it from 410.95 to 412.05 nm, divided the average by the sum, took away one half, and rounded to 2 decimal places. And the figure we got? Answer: -0.46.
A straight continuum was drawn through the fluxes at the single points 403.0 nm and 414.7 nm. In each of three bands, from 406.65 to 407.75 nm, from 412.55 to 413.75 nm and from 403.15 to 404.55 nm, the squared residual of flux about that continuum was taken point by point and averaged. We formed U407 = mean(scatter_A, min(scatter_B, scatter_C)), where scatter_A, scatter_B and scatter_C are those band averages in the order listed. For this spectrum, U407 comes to 2.7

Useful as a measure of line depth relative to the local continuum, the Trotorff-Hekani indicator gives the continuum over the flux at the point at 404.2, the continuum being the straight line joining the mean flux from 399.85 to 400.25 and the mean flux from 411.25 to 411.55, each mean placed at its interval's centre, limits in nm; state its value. 1.11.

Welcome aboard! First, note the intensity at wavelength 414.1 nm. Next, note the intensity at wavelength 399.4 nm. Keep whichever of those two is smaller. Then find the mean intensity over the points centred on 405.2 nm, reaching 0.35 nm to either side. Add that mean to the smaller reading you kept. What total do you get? 40.7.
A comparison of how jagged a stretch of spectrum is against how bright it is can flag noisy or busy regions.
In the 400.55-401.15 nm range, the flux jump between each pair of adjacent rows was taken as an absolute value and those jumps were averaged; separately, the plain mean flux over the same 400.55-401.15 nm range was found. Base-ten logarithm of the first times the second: 1.38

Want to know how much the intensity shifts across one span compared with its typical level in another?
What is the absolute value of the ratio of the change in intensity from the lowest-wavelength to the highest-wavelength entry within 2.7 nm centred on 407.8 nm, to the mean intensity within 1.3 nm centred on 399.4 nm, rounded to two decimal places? 0.12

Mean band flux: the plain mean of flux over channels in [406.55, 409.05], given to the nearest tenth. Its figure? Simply 20.4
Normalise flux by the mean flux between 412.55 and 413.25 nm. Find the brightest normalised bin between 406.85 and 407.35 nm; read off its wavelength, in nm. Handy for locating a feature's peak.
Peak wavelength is 407.3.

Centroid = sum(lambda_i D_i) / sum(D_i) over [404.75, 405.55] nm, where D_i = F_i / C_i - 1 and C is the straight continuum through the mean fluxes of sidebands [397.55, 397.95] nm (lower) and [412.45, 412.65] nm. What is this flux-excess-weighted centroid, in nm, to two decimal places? 405.07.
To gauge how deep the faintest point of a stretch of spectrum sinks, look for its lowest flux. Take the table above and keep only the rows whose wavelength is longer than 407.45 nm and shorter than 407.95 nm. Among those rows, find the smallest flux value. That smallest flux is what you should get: 18.77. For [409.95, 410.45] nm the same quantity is 18.34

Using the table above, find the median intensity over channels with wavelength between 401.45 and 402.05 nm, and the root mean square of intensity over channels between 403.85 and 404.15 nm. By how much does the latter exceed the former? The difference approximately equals -1.5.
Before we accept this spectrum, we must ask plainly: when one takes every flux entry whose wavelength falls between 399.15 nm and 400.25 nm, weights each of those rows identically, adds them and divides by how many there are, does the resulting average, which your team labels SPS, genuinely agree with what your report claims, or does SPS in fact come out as 20.7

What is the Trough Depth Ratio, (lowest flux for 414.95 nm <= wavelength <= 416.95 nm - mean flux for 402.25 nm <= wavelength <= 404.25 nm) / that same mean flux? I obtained -0.040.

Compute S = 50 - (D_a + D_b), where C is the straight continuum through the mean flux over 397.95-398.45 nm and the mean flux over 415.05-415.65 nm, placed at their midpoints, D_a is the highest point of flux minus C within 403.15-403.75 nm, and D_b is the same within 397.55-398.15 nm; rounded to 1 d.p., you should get 49.5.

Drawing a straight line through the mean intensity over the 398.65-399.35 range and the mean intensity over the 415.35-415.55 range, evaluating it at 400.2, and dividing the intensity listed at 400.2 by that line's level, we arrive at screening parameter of 1.01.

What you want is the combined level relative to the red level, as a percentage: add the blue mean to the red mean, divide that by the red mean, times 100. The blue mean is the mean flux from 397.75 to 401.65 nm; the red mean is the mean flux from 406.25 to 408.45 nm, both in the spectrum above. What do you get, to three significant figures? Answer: 201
